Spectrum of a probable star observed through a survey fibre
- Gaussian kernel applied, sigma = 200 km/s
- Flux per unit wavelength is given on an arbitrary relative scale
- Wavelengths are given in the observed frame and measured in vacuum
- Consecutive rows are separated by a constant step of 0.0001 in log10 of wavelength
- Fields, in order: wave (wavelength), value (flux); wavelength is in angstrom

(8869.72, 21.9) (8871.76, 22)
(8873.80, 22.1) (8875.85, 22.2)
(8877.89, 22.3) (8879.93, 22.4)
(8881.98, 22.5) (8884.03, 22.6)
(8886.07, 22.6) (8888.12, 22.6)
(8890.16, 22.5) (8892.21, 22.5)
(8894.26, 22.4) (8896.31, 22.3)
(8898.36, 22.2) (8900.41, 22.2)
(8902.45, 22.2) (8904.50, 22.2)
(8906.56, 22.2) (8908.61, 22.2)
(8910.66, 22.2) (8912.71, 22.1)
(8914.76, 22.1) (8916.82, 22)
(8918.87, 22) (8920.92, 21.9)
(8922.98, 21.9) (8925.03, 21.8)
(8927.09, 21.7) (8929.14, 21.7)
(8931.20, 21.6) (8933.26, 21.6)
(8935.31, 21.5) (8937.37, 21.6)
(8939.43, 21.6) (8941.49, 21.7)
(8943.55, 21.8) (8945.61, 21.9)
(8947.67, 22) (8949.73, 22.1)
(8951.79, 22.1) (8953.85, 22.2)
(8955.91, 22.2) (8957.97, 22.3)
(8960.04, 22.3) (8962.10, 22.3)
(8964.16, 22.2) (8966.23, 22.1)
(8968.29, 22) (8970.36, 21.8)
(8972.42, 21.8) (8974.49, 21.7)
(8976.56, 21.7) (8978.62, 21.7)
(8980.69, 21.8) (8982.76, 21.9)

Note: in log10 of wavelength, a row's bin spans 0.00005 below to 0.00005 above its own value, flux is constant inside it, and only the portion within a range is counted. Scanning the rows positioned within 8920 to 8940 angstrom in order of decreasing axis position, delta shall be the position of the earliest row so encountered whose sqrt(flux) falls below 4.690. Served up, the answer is 8939.43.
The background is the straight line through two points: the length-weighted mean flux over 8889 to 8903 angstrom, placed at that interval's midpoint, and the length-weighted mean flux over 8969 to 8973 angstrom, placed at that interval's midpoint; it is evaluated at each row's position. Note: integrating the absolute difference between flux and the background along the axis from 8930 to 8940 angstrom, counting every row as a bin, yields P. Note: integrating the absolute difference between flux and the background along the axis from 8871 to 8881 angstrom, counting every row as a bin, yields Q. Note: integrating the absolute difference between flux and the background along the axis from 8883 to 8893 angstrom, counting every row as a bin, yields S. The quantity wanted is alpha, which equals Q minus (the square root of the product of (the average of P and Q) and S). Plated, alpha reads 0.3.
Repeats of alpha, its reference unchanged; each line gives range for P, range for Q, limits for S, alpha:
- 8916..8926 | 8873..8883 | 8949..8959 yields -0.4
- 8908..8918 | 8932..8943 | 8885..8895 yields 2.9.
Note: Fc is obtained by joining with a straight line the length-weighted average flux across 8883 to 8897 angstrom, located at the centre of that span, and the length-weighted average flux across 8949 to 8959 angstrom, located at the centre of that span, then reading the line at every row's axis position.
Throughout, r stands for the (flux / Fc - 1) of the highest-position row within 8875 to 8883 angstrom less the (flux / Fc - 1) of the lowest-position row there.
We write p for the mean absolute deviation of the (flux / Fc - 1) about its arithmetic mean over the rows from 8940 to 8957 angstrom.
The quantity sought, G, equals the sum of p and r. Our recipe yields 0.022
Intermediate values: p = 0.0076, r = 0.015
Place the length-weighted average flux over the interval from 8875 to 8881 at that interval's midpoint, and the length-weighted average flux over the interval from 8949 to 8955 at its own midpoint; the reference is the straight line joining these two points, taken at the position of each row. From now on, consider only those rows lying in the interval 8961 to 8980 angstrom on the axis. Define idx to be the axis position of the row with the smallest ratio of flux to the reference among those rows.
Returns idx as 8974.49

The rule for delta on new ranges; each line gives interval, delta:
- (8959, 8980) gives 8978.62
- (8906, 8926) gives 8925.03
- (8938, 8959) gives 8945.61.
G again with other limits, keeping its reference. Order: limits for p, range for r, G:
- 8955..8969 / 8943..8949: 0.013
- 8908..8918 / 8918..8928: -0.009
